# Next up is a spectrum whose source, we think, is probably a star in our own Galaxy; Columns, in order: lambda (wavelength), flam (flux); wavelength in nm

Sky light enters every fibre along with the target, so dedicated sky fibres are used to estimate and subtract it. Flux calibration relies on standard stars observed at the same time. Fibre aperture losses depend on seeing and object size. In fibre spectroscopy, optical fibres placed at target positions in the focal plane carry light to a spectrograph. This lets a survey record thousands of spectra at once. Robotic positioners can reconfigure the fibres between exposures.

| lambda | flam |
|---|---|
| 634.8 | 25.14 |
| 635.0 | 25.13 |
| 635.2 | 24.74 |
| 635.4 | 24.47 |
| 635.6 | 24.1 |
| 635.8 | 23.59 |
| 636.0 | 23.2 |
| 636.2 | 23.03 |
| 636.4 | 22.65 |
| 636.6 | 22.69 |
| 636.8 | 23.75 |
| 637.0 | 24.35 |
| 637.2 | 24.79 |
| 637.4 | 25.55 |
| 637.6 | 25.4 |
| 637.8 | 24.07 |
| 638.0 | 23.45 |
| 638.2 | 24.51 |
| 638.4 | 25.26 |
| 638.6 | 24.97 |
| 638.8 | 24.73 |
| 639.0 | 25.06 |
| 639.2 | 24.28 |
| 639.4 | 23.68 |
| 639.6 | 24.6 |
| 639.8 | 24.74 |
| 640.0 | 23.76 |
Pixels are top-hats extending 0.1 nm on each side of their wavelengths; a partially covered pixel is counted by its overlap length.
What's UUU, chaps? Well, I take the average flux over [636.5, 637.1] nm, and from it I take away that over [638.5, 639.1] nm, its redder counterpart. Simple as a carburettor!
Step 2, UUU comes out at -1.3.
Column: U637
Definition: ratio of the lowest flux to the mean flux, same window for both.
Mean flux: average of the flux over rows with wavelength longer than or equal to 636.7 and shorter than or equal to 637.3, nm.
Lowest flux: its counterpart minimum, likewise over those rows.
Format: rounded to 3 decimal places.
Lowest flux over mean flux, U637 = 0.978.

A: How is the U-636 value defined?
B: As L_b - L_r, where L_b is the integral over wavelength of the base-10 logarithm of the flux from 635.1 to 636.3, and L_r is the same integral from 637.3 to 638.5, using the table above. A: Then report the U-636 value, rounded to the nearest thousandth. -0.018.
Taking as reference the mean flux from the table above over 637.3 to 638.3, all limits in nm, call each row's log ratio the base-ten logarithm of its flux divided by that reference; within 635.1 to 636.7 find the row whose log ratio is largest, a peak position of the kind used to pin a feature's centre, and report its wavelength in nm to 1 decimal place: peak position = 635.2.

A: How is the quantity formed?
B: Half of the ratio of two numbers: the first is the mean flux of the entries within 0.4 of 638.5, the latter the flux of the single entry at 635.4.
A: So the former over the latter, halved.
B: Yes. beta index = 0.508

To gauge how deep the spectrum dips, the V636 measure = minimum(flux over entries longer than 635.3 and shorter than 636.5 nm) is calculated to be 22.65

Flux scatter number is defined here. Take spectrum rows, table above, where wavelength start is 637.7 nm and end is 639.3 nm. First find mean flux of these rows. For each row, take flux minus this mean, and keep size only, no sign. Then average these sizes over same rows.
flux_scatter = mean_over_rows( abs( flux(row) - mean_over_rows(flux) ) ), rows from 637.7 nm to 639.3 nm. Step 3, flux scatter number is 0.46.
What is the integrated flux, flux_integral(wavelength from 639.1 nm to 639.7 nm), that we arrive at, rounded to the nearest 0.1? 14.5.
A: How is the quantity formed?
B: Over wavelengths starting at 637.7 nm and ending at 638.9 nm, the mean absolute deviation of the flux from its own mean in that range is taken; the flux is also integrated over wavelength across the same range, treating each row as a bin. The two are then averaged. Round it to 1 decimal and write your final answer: 14.9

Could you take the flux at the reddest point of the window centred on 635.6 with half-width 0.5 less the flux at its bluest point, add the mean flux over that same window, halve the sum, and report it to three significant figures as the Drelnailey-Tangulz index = 11.2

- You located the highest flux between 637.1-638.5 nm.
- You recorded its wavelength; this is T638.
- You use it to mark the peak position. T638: 637.4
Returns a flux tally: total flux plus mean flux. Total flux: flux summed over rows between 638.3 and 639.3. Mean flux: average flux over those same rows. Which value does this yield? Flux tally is 149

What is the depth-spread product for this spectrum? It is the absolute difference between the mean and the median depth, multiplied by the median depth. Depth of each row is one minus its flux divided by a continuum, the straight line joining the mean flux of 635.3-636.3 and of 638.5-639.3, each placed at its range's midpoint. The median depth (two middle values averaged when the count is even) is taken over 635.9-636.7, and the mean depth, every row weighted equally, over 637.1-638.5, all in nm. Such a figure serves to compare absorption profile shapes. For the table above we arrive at 0.002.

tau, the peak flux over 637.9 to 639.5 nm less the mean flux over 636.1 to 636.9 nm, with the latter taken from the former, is 2.23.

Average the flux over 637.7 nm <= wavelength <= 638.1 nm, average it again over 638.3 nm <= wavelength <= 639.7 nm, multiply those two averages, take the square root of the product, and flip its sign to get -24.2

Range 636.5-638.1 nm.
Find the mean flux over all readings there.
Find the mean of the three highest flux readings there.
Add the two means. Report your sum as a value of 49.5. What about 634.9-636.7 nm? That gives 48.5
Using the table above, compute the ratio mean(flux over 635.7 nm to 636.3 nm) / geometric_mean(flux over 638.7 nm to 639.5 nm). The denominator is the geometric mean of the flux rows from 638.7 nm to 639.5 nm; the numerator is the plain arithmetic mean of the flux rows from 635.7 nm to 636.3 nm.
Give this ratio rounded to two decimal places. 0.95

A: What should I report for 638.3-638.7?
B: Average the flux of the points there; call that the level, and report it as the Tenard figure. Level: 25.1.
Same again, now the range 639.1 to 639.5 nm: 24.0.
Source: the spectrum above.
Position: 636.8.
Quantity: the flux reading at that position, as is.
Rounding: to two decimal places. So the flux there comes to 23.75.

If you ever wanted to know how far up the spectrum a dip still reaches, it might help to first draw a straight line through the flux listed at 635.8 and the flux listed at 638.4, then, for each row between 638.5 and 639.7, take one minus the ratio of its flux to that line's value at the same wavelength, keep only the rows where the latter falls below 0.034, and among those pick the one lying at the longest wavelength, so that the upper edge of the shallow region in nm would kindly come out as 639.0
